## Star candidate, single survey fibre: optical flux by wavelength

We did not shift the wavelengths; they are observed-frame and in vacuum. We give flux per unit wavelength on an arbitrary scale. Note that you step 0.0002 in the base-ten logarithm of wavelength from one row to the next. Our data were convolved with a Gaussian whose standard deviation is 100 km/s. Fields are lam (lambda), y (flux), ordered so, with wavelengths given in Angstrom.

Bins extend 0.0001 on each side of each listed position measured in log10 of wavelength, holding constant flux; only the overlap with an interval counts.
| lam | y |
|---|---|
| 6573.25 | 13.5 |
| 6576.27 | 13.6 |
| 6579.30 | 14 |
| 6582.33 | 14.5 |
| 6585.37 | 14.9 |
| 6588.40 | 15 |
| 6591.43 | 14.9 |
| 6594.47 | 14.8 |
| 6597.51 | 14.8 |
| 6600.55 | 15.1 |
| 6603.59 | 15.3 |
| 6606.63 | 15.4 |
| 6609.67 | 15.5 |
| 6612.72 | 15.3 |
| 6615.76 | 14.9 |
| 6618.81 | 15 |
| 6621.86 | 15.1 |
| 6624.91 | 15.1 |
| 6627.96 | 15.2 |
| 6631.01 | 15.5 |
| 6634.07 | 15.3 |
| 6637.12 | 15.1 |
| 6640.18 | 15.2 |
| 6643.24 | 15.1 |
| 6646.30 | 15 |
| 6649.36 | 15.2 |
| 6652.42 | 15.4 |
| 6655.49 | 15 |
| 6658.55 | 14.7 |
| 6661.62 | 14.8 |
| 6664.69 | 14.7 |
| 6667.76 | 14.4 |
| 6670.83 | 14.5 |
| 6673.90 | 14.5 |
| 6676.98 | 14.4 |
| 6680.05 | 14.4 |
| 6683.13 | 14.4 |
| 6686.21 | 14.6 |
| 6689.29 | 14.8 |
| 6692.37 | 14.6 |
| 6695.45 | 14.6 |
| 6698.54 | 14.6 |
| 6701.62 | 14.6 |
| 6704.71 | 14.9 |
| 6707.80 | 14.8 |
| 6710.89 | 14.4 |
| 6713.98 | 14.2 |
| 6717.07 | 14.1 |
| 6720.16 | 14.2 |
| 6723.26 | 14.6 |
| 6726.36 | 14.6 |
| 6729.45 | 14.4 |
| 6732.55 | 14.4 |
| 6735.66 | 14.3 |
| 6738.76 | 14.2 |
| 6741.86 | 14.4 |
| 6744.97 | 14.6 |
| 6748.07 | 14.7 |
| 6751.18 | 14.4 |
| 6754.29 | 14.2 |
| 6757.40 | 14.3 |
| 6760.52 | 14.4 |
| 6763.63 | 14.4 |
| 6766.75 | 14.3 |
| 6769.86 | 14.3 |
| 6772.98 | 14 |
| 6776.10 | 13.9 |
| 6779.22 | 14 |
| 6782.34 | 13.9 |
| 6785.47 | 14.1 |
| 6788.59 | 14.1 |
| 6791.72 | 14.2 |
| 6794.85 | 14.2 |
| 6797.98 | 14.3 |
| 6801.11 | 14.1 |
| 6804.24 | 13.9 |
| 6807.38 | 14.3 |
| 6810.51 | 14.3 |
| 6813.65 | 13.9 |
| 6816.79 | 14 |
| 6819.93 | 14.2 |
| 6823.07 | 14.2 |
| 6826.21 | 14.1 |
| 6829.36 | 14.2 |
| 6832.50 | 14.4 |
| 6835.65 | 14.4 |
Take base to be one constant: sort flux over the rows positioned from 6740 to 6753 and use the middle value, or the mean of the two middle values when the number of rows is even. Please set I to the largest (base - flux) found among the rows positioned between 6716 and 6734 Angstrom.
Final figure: 0.4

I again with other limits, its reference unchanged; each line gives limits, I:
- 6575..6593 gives 0.9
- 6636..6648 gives -0.5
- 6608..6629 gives -0.4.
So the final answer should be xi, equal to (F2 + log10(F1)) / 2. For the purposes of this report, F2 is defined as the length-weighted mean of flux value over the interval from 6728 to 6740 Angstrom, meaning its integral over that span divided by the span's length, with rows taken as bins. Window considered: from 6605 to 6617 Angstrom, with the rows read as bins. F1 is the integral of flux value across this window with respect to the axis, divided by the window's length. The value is 7.75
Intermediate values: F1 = 15.3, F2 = 14.3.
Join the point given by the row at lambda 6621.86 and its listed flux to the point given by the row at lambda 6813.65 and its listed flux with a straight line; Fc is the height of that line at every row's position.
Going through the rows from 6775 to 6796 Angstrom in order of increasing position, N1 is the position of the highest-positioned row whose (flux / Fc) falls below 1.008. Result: 6788.59 Angstrom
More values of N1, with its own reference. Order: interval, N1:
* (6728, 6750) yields 6741.86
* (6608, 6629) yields 6624.91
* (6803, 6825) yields 6813.65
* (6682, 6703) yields 6701.62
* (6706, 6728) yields 6720.16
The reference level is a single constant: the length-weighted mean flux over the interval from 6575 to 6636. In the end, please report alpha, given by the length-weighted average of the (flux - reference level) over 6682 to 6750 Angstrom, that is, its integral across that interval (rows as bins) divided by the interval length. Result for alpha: -0.47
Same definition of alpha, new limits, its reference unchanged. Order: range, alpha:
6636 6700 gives -0.21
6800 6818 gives -0.88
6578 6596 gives -0.28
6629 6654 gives 0.26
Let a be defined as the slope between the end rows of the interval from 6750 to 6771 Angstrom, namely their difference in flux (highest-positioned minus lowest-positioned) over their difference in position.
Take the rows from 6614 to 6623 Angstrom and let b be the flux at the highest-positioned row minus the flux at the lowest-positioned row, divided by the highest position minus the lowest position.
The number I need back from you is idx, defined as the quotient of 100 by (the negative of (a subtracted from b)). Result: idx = -2622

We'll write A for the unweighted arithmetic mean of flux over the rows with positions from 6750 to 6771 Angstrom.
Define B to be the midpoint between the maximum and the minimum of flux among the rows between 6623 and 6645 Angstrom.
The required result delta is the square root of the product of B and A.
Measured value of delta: 14.8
